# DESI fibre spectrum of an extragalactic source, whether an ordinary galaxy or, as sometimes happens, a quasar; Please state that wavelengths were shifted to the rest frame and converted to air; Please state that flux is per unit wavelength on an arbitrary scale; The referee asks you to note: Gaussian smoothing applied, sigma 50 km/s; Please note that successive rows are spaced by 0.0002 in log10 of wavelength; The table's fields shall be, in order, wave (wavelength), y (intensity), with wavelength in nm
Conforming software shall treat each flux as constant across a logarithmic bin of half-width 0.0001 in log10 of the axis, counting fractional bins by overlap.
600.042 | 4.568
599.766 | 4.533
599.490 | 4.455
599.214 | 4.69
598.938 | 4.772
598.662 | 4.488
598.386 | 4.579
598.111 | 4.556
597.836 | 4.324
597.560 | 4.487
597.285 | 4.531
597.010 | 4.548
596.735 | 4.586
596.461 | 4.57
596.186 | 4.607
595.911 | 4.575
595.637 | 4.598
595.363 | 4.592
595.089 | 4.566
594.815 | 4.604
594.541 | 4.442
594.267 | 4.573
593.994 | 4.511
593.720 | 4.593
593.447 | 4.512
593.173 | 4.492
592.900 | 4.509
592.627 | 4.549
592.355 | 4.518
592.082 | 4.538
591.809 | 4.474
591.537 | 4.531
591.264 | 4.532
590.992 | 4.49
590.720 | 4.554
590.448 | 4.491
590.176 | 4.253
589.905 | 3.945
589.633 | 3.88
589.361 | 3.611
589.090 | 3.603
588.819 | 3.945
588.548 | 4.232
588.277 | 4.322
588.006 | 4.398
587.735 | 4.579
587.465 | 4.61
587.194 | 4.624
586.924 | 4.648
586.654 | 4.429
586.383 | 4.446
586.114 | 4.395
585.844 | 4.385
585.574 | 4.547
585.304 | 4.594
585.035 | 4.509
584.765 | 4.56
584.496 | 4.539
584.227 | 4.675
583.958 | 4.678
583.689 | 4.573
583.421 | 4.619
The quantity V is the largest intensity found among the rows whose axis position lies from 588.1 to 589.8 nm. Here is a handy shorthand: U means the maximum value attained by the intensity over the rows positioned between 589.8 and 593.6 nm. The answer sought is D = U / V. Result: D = 1.05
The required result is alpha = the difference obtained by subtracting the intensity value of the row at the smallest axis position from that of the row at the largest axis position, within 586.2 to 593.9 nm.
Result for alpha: 0.15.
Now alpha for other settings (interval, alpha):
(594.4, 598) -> -0.12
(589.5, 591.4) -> 0.65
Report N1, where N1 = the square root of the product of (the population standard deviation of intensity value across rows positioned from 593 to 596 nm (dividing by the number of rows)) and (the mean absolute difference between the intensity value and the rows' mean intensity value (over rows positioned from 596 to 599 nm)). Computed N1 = 0.06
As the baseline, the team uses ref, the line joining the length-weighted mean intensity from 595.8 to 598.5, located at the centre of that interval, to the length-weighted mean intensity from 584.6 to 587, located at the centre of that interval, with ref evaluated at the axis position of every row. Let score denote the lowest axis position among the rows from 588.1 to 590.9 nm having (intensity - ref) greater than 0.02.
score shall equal 590.720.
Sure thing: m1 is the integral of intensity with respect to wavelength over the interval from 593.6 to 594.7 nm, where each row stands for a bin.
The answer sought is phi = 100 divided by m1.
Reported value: 20.1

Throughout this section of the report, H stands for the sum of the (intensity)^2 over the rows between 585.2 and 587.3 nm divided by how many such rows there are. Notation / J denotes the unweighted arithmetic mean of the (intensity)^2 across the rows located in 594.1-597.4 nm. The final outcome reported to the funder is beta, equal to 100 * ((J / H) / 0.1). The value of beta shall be 1025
